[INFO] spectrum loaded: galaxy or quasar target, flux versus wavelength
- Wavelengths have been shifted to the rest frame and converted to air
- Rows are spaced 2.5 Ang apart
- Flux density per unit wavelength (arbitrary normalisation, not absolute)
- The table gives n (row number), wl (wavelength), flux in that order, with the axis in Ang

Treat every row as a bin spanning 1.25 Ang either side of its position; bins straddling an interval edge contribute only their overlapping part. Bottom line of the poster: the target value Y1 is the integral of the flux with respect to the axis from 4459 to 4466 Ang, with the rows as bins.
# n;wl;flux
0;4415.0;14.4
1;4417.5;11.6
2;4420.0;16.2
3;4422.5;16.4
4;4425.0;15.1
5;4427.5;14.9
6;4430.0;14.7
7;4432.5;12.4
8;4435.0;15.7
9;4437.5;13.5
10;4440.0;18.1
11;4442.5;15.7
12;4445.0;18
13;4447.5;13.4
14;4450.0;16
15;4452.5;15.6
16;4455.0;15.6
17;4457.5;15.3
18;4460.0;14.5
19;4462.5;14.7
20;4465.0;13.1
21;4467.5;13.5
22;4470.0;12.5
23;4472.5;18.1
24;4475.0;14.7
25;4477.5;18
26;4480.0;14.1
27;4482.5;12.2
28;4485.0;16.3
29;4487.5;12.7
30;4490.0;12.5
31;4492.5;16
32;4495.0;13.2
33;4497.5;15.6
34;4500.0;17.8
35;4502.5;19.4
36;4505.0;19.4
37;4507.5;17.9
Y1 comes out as 99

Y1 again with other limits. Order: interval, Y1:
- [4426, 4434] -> 113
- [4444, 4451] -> 110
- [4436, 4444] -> 127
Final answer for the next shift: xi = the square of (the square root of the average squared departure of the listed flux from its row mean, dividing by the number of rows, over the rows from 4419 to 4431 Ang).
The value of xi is 0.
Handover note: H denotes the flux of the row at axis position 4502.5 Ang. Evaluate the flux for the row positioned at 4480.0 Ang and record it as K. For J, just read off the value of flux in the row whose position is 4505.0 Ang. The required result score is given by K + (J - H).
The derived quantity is 14.1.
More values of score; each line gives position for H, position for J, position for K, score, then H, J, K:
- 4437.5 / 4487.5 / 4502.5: 18.6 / 13.5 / 12.7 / 19.4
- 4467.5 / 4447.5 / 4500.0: 17.7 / 13.5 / 13.4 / 17.8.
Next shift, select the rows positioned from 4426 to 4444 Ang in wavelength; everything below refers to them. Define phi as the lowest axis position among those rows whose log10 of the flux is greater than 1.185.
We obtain 4435.0 Ang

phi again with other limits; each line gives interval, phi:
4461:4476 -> 4472.5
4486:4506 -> 4492.5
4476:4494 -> 4477.5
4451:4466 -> 4452.5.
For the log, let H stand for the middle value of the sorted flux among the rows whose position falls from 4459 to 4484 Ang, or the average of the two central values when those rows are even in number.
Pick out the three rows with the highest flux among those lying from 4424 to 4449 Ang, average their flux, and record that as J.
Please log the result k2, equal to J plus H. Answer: 31.6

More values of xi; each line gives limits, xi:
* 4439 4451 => 3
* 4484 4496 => 3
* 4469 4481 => 5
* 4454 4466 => 1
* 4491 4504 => 4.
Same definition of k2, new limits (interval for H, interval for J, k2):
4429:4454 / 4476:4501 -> 33.0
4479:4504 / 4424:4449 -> 32.1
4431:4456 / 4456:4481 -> 32.8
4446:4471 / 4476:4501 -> 32.0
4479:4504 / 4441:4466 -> 31.4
